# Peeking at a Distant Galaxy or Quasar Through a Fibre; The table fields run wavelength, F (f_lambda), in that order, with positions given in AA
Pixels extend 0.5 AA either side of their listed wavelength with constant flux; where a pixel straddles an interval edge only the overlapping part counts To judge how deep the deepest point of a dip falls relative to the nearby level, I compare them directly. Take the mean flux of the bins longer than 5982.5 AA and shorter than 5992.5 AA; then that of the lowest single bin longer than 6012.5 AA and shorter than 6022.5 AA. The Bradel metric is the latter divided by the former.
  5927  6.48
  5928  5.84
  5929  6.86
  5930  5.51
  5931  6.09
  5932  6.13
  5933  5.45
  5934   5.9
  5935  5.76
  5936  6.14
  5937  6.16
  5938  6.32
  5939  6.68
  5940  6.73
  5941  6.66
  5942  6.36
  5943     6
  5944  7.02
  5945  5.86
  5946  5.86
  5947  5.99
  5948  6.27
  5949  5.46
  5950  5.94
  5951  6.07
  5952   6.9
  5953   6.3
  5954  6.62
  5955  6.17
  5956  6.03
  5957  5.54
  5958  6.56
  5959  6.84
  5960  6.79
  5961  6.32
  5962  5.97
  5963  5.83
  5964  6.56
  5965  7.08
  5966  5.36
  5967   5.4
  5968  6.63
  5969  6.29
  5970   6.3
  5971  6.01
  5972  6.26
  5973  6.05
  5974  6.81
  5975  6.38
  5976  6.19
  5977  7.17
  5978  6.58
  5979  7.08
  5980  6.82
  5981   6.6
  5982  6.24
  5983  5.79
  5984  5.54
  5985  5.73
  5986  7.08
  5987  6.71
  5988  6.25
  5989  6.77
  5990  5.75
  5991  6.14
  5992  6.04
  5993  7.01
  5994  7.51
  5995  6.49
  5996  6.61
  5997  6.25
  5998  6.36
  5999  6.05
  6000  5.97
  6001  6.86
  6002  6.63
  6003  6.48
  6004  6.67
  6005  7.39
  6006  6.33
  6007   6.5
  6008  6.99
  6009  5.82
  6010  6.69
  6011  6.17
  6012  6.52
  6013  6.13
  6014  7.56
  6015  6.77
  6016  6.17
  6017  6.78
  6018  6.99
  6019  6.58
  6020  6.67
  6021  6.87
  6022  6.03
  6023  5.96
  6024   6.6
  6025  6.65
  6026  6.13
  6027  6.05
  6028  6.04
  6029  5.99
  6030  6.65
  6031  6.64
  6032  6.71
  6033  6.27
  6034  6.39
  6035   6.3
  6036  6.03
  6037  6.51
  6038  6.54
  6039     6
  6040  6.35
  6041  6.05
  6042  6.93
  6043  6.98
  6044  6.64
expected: 0.98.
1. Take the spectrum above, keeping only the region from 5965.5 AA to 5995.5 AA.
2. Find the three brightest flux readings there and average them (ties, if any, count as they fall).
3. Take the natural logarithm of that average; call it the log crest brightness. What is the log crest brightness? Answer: 1.98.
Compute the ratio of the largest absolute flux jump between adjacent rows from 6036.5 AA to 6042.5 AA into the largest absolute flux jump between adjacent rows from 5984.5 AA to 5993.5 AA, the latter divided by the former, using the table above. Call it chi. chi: 1.53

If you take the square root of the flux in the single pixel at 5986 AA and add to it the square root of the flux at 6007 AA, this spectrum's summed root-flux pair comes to 5.21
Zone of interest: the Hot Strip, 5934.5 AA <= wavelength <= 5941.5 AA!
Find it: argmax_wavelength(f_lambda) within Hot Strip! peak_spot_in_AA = 5940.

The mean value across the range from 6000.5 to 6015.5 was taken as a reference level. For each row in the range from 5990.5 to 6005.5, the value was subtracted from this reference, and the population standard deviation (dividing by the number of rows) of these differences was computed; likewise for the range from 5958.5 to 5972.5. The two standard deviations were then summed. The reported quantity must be 0.95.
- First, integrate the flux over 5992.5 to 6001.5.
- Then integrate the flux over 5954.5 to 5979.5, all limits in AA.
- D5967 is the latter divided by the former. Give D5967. 2.7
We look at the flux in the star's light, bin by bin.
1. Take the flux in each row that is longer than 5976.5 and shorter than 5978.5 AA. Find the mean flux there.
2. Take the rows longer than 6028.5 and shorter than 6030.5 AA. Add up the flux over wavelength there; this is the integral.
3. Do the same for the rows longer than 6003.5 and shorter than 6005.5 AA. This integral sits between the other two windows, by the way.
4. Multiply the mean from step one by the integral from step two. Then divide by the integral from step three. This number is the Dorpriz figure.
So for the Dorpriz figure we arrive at 6.2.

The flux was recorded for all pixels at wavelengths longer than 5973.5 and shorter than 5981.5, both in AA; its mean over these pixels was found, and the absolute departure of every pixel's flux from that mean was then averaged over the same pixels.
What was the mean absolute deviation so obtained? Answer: 0.27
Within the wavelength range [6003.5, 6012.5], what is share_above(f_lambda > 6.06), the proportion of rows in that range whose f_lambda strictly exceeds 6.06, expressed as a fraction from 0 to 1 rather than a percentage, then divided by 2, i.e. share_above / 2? 0.44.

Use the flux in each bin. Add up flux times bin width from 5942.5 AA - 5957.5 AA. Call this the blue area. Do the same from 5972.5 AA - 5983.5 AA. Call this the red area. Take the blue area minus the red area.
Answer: 20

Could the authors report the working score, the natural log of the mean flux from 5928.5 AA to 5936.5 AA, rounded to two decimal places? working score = 1.79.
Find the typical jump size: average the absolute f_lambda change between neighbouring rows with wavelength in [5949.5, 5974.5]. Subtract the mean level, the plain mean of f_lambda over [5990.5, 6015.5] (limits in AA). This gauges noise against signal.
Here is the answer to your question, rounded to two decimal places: -6.08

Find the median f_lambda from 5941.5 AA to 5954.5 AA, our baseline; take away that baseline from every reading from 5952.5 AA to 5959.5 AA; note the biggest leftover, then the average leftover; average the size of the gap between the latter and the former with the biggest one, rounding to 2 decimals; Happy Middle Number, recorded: 0.66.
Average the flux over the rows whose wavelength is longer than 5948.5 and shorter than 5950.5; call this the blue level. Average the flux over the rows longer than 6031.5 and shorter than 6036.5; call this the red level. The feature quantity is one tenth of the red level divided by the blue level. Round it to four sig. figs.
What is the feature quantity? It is 0.1112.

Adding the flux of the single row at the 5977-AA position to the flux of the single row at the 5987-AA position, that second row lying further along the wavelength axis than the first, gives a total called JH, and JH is 13.88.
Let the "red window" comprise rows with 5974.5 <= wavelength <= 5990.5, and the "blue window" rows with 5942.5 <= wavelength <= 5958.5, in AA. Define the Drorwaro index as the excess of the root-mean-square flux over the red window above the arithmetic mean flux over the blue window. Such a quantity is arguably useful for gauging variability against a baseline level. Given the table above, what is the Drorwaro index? 0.28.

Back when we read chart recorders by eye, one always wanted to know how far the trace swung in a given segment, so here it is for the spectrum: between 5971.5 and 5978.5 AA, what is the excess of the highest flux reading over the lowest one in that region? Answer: 1.12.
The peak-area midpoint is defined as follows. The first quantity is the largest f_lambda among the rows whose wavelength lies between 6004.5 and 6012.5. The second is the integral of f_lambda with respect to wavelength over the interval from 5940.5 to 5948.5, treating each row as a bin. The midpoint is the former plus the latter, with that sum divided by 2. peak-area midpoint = 28.7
